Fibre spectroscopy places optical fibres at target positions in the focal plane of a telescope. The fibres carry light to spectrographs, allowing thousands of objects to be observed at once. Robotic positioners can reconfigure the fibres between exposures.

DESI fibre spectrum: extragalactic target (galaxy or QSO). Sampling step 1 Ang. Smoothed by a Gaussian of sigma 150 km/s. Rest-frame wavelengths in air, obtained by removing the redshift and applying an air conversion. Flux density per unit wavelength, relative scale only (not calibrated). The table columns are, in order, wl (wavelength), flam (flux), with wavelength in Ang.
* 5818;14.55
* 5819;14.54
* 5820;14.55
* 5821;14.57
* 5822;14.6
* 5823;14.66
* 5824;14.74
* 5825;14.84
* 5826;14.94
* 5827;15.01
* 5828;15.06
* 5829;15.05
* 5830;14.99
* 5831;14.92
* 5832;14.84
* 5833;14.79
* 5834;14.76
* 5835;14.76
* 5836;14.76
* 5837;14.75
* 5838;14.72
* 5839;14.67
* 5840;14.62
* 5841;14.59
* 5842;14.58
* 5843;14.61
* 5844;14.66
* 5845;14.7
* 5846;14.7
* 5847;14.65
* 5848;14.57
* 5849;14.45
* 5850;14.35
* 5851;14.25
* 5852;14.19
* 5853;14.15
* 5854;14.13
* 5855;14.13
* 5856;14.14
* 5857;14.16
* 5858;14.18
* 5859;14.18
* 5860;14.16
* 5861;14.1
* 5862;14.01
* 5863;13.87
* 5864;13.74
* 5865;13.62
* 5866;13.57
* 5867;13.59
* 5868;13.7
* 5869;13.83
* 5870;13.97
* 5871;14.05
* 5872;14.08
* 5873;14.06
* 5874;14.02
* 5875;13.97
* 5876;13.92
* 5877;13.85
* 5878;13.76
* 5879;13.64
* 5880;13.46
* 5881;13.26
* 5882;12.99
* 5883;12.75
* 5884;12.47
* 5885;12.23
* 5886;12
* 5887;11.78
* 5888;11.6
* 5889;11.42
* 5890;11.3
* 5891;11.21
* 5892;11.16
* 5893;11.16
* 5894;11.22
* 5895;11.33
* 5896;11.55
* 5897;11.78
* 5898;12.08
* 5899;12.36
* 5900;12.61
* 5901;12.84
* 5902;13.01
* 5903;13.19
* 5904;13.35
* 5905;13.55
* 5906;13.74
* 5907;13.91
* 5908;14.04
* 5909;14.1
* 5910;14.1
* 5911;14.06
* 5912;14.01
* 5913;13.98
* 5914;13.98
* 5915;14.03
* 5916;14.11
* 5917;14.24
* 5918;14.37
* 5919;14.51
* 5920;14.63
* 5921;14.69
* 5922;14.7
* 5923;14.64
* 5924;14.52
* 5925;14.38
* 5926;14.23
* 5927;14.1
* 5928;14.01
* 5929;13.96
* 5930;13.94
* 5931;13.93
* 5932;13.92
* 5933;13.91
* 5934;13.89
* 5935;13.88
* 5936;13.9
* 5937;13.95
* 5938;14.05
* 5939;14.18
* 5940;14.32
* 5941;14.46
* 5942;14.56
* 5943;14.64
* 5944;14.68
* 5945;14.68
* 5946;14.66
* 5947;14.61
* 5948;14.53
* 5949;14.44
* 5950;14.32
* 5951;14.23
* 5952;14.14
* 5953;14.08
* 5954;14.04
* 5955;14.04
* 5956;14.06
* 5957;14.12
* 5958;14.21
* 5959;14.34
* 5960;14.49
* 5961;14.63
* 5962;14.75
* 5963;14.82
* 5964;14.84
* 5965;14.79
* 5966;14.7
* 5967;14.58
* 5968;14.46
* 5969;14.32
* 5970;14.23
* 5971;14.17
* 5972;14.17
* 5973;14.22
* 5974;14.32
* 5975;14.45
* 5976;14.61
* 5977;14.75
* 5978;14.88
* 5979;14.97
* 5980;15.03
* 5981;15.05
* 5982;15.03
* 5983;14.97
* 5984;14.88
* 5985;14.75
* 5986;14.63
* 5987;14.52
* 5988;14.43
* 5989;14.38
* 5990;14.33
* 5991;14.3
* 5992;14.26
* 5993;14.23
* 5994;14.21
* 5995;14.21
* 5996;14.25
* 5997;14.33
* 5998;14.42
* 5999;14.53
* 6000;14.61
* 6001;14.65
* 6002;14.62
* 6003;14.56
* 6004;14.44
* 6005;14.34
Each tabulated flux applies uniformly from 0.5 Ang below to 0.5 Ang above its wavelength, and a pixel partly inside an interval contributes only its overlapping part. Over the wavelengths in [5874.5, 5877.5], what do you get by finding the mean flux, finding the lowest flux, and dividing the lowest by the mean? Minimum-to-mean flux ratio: 0.995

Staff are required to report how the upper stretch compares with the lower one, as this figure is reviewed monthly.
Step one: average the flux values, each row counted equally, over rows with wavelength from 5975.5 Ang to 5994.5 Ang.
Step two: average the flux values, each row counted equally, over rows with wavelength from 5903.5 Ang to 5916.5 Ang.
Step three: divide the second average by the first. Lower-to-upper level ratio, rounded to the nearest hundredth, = 0.95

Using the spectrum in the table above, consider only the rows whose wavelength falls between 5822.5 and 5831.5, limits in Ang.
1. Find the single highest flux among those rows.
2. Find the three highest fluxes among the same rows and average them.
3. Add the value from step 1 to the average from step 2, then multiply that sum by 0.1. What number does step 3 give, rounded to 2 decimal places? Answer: 3.01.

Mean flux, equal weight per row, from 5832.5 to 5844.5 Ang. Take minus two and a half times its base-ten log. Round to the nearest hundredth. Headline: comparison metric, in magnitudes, -2.92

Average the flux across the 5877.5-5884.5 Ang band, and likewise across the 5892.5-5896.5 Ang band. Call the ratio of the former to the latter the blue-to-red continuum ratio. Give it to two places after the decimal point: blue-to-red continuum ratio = 1.17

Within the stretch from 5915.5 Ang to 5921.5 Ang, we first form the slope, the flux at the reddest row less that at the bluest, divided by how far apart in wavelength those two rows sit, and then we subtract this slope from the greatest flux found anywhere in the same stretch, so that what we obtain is 14.57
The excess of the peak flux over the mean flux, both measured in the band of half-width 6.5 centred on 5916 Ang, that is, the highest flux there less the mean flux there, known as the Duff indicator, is 0.44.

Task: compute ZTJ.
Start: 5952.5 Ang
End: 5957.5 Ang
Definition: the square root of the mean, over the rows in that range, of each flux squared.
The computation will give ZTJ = 14.1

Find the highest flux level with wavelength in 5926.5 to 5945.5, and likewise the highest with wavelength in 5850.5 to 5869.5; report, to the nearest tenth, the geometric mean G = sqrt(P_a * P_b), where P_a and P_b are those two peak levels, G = 14.5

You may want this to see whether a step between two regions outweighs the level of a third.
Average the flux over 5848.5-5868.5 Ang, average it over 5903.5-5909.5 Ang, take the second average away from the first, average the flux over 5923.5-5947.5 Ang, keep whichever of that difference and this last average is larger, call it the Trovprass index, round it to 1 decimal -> 14.2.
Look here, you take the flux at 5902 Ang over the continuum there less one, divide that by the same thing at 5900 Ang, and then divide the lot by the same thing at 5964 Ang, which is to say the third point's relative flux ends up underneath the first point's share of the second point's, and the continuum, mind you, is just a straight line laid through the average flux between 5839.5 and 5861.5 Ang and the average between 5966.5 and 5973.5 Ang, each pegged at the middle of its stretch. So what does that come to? 21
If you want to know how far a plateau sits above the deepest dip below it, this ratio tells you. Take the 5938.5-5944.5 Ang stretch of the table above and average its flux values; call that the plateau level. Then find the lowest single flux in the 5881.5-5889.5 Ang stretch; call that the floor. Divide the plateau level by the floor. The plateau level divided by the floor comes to 1.27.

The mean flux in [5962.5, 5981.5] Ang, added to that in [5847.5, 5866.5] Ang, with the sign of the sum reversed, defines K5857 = -28.7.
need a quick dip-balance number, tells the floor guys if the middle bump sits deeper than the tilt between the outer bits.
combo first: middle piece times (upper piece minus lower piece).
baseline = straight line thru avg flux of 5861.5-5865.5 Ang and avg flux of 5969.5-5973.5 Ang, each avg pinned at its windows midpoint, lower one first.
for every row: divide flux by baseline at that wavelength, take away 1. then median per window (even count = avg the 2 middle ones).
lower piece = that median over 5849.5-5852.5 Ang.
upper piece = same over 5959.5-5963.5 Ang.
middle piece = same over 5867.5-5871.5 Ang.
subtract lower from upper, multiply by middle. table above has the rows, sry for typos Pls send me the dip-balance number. 0.000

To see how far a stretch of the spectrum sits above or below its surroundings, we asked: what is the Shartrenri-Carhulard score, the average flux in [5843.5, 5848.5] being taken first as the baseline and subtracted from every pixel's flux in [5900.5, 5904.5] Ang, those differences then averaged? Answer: -1.56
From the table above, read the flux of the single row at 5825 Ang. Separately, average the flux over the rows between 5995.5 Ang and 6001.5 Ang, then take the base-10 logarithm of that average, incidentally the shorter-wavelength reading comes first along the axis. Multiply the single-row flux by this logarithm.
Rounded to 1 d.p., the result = 17.2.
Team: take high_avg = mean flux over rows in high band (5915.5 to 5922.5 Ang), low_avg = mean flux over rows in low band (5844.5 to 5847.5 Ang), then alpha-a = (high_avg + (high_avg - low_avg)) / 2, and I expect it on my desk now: 7.1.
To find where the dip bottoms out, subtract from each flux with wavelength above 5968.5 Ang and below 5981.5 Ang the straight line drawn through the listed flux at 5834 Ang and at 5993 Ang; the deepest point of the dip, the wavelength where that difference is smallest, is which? 5971 Ang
